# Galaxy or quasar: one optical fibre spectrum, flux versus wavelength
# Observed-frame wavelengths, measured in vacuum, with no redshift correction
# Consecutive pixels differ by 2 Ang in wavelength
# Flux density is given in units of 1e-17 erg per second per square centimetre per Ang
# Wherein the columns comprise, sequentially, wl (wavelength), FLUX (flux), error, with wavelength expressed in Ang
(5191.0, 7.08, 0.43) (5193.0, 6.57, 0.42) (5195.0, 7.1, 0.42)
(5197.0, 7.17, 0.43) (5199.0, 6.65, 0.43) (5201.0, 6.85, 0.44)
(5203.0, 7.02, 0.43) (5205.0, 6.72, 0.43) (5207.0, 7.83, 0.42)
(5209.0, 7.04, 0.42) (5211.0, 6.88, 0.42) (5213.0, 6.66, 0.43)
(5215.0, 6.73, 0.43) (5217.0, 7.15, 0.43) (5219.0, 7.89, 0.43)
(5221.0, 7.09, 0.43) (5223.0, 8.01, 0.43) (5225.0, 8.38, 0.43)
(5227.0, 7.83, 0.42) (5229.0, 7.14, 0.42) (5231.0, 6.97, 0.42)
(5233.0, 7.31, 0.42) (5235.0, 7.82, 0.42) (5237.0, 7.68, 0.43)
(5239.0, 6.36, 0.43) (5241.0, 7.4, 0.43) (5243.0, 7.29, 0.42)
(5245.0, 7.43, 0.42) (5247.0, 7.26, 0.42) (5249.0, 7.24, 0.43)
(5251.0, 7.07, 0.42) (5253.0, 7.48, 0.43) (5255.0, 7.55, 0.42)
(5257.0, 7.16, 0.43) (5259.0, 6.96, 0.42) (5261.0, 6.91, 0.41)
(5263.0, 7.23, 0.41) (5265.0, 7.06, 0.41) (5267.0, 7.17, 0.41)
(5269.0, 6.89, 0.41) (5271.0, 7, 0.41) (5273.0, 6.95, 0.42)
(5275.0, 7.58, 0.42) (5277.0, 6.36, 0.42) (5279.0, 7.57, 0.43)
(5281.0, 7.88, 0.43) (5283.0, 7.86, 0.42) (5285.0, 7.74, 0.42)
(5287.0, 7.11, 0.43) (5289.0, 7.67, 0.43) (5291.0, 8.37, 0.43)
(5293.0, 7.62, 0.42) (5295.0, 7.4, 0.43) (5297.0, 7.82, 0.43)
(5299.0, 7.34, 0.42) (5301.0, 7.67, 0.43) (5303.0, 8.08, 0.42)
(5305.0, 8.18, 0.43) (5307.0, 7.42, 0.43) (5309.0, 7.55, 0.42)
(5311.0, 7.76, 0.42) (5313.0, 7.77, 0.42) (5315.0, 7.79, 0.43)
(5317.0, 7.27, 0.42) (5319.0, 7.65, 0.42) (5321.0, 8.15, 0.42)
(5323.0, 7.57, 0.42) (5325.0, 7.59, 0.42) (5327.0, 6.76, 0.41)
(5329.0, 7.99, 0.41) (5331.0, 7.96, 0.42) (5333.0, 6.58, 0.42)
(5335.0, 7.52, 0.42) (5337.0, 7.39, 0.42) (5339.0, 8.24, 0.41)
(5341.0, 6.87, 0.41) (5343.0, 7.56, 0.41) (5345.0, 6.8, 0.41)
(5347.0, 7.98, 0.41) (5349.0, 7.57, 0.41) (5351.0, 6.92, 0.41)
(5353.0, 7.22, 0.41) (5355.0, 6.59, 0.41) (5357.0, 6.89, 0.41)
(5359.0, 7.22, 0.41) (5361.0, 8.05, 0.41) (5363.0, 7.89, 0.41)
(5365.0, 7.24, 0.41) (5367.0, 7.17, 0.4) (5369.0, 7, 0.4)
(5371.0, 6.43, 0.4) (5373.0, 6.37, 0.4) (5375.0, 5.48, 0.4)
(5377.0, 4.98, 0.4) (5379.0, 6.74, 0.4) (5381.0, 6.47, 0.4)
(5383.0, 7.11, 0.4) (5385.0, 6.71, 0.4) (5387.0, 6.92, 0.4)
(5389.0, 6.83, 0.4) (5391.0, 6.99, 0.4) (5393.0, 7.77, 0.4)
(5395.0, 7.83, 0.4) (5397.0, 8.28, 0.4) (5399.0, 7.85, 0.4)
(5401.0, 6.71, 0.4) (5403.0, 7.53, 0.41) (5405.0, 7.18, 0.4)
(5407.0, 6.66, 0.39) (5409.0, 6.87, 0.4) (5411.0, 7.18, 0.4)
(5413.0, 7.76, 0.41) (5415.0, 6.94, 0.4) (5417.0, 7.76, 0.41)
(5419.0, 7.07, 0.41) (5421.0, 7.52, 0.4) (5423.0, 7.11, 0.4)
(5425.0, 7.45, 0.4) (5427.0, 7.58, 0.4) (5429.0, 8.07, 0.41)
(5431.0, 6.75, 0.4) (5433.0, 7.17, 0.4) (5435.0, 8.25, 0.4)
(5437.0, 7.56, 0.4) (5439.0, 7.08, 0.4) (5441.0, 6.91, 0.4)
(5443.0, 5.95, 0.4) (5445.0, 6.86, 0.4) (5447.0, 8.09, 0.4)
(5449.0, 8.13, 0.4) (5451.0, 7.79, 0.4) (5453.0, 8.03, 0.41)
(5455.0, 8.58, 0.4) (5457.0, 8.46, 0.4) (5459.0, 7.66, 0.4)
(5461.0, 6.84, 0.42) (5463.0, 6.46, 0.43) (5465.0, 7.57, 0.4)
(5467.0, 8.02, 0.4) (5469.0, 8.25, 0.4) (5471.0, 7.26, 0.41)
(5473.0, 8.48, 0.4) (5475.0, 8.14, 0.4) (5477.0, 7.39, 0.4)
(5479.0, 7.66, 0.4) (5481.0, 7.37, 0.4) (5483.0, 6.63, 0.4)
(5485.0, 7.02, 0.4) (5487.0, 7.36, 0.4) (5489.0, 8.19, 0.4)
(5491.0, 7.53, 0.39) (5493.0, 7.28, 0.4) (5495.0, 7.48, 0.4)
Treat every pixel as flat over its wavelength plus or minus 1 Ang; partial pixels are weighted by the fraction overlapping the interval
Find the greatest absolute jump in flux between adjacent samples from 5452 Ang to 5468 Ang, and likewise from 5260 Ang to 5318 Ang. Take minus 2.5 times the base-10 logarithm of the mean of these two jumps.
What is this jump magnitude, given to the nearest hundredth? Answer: -0.17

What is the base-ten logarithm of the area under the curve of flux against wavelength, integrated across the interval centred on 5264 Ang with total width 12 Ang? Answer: 1.927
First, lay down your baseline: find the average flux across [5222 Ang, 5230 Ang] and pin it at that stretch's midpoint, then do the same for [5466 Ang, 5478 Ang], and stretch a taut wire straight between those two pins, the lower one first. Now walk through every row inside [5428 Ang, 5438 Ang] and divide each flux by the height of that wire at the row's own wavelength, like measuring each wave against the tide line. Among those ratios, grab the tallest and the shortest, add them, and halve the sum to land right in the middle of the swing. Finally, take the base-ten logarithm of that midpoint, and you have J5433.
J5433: -0.023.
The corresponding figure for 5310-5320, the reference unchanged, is -0.019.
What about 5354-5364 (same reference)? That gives -0.032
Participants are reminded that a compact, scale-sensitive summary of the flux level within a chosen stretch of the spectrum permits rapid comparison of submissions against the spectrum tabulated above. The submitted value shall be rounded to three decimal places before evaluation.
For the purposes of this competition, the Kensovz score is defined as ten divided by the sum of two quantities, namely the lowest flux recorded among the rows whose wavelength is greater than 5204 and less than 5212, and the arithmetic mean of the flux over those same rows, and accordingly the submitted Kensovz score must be 0.723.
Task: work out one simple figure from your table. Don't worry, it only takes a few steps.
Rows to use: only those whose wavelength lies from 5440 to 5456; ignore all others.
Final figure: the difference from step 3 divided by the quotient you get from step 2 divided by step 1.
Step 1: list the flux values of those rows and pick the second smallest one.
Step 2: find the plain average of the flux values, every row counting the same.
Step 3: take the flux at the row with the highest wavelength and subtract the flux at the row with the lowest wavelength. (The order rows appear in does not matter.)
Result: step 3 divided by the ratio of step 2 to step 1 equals 1.5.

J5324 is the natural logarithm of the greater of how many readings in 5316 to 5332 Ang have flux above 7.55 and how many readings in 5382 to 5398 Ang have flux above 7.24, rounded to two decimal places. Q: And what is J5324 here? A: 1.79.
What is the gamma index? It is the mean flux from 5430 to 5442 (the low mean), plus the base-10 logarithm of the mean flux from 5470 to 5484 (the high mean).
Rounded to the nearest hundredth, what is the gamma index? 8.17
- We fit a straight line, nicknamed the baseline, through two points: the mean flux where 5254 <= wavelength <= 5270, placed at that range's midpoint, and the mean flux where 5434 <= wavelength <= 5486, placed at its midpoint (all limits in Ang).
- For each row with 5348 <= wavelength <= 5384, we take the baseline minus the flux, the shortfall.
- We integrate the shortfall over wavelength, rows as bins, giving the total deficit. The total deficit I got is 18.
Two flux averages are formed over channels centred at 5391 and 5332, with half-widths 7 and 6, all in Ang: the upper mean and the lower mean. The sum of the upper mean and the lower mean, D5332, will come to 14.7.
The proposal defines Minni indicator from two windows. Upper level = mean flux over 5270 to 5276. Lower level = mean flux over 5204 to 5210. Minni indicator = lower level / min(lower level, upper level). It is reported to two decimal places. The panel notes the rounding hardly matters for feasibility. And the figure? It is 1.00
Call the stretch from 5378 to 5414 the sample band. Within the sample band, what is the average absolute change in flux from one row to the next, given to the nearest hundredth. 0.44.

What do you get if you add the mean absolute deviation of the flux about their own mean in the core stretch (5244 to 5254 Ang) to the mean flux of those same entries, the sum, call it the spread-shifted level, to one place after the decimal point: 7.4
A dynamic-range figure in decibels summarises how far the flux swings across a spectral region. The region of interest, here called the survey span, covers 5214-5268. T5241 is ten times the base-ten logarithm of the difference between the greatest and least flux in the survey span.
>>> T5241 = 3.1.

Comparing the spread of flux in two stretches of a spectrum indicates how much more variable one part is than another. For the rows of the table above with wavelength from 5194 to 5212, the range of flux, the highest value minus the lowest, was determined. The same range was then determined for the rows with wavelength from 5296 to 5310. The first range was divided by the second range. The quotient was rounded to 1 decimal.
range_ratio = 1.4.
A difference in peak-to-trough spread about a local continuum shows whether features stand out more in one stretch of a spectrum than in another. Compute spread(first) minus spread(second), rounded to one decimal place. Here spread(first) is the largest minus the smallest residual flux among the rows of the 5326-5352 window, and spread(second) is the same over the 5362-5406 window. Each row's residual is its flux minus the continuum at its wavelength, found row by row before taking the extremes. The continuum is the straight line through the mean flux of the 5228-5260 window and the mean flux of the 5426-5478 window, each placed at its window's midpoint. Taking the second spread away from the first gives -1.6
